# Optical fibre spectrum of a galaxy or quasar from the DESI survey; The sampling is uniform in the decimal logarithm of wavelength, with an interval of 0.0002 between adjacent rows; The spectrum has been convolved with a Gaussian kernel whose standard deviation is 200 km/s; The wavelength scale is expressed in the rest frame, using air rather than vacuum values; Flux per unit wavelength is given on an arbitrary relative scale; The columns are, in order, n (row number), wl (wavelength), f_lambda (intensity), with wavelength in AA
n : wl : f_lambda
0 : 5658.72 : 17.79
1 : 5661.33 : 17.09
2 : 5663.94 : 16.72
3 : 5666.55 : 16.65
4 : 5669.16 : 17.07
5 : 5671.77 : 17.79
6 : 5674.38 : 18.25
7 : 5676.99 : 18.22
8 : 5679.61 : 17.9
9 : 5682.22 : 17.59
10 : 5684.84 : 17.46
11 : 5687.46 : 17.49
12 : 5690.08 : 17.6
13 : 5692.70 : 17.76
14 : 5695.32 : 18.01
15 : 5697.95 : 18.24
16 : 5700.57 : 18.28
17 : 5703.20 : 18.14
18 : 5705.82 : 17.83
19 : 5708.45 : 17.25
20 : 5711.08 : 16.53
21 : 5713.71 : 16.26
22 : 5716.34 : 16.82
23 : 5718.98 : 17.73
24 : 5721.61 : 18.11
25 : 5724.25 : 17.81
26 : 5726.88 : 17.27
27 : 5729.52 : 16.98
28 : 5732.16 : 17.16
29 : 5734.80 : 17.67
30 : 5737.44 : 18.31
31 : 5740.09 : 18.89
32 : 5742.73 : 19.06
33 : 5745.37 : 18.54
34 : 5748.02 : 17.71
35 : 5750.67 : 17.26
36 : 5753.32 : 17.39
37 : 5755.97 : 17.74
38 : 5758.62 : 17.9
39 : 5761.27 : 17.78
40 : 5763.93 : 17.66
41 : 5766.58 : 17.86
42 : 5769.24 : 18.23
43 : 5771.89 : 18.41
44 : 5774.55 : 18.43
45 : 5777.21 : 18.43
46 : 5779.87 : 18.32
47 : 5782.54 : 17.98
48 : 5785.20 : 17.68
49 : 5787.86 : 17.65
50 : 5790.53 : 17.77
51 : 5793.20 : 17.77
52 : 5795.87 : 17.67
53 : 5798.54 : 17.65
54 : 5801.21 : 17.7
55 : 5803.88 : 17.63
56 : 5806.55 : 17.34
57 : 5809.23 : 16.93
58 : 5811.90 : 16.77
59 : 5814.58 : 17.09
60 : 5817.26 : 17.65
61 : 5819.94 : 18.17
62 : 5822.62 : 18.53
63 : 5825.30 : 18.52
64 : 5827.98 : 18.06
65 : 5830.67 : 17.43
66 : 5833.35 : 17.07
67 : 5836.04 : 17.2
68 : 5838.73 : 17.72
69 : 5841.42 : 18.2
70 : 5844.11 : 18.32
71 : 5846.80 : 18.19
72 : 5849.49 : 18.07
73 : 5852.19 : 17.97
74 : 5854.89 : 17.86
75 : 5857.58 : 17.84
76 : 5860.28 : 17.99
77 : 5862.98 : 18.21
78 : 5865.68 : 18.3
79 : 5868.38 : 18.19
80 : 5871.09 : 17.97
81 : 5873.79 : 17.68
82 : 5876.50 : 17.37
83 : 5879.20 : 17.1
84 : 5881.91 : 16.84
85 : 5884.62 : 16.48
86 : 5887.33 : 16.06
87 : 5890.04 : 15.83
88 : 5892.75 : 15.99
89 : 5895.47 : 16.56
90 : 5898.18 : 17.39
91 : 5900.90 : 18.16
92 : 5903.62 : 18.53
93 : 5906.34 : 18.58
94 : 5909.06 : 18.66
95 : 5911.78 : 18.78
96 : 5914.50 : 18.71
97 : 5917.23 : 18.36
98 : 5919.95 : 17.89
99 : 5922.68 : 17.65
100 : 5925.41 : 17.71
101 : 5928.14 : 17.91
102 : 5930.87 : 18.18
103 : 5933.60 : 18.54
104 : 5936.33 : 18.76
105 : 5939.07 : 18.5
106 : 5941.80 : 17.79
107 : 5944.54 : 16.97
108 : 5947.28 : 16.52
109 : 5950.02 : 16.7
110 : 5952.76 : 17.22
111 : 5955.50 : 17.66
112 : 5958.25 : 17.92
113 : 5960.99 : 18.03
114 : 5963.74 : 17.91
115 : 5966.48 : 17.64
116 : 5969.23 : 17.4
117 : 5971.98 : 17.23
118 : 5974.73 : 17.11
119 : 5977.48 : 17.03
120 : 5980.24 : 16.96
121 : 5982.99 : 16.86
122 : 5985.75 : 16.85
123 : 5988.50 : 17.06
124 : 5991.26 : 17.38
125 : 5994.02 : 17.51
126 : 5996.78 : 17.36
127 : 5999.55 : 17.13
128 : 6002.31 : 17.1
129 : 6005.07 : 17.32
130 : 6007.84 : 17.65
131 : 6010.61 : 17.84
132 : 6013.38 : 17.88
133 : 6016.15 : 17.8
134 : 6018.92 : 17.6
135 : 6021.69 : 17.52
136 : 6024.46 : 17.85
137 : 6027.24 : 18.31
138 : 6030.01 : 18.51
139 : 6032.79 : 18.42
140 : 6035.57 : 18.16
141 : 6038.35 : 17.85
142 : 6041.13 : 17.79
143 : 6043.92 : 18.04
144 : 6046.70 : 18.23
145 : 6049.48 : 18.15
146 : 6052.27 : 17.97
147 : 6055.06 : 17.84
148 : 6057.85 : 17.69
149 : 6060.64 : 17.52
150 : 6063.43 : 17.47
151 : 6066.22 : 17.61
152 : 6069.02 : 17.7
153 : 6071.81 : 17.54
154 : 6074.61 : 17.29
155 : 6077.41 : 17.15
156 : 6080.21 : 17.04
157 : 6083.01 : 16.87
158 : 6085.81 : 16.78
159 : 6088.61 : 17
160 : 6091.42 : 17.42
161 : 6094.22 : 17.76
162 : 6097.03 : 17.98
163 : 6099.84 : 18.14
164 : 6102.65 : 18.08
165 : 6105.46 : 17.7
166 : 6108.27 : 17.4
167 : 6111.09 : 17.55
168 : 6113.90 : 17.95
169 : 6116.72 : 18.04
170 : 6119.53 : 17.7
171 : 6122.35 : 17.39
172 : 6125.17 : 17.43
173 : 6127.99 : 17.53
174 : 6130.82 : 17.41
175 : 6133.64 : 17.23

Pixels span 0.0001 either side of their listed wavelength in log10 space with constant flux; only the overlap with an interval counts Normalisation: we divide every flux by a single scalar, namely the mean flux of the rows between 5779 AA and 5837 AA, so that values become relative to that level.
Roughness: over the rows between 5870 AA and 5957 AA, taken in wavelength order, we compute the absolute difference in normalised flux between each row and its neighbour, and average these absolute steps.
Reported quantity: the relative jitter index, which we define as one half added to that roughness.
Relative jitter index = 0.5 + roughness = 0.520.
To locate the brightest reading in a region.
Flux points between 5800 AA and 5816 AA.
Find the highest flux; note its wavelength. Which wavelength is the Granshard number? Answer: 5801.21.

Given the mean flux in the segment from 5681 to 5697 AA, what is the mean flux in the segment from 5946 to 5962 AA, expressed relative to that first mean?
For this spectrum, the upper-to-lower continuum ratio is 0.98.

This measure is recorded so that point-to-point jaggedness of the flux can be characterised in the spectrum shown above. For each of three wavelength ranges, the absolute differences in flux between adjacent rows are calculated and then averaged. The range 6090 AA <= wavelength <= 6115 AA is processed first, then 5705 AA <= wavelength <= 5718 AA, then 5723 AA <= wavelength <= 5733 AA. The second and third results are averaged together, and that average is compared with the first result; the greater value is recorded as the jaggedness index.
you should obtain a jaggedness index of 0.43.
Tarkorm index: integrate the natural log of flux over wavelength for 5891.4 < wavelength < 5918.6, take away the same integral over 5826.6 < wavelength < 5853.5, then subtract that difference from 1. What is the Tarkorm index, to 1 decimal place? -0.1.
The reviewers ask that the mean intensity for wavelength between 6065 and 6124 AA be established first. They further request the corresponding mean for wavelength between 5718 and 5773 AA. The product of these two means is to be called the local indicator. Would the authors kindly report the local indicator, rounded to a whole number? 313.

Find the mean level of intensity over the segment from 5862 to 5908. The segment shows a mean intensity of 17.4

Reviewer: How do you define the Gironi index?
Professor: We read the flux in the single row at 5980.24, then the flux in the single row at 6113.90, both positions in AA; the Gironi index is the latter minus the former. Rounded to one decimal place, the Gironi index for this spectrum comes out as 1.0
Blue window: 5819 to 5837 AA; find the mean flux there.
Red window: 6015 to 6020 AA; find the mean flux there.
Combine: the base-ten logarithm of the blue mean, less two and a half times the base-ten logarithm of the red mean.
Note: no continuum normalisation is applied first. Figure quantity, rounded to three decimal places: -1.868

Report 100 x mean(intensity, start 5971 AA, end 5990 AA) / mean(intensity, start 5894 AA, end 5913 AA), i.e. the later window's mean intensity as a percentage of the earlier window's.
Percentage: 94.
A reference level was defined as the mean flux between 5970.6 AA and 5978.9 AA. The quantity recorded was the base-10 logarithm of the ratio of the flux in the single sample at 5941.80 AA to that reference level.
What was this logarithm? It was 0.017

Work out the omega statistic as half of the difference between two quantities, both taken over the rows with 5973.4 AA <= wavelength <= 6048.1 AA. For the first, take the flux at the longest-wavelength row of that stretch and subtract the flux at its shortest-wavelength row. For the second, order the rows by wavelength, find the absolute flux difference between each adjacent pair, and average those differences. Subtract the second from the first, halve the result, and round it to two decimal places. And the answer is 0.47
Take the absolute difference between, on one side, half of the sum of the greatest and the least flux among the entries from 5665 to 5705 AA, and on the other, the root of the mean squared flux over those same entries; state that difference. 0.30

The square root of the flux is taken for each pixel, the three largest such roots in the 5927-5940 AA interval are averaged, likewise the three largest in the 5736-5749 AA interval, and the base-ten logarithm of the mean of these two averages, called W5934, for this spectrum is 0.636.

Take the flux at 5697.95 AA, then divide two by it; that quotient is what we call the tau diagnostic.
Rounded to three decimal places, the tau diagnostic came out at 0.110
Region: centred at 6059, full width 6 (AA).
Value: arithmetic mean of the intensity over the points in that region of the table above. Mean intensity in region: 17.6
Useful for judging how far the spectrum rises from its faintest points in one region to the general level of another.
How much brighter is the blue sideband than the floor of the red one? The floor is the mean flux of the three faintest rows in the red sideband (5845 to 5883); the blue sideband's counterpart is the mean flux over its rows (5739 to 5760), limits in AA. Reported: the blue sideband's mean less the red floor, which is 1.0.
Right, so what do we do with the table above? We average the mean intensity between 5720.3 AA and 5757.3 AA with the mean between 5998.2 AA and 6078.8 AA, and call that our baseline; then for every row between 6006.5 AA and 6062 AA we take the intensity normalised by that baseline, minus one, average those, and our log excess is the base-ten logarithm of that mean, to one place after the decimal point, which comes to -2.1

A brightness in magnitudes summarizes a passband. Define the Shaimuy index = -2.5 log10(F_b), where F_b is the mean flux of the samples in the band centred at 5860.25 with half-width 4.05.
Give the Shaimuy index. -3.14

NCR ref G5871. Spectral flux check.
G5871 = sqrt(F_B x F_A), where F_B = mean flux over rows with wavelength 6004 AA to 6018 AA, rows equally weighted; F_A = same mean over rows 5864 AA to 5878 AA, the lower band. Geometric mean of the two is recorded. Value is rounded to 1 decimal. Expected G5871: 17.8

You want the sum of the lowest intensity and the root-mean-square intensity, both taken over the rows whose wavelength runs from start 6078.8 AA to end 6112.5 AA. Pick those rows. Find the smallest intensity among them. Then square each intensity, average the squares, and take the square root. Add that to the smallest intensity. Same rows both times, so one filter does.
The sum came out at 34.3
